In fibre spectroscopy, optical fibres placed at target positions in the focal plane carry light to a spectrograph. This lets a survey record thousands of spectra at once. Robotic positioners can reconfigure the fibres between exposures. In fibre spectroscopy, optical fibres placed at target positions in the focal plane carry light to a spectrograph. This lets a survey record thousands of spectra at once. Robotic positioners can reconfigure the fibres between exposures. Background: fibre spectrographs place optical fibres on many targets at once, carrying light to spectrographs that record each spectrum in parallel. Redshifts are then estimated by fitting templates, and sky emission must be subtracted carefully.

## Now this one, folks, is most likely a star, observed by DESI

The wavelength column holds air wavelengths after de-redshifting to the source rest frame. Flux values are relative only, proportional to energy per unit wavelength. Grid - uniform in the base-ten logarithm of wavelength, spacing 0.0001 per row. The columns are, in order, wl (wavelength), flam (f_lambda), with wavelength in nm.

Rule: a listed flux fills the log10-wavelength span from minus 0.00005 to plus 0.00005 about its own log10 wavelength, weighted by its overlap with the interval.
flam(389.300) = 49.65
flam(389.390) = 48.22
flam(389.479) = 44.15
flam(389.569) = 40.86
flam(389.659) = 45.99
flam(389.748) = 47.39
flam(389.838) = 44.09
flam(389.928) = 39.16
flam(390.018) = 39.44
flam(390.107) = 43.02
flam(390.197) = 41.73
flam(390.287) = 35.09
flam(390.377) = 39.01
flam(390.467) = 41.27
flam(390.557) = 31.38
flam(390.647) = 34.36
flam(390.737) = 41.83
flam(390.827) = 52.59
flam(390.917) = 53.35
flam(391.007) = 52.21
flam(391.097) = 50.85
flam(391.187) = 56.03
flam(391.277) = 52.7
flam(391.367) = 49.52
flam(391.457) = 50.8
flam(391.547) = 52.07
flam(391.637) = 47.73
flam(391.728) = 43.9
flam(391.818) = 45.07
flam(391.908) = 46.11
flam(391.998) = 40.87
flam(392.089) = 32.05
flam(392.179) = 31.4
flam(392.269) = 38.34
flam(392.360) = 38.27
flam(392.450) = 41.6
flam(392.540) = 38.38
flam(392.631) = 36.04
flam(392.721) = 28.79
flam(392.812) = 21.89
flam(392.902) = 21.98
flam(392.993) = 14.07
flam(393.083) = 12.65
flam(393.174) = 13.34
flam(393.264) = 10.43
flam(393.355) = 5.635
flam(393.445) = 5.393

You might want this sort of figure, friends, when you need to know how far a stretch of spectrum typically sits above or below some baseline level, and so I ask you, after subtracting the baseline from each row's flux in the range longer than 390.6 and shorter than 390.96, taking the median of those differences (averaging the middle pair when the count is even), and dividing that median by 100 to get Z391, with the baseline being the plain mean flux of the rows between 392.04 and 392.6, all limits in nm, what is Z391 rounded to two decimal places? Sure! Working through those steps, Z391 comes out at 0.11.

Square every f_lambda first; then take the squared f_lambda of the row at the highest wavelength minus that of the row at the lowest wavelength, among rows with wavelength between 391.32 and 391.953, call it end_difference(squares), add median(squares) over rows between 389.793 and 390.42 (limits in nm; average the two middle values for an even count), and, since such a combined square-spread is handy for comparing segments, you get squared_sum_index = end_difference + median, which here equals 1229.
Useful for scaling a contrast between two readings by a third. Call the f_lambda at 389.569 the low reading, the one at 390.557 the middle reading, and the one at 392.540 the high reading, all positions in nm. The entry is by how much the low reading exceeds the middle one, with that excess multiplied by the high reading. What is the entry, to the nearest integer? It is 364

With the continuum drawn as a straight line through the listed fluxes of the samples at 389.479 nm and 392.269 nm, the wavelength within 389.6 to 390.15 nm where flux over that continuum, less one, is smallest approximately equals 389.928 nm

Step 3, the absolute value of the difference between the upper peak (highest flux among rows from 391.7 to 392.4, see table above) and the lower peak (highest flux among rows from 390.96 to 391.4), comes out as 10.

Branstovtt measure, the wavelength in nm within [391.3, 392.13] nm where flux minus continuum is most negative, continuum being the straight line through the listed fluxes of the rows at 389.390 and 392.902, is 392.089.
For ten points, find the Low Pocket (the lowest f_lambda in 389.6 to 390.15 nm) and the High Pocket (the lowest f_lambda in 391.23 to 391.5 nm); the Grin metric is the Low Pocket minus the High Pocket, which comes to -10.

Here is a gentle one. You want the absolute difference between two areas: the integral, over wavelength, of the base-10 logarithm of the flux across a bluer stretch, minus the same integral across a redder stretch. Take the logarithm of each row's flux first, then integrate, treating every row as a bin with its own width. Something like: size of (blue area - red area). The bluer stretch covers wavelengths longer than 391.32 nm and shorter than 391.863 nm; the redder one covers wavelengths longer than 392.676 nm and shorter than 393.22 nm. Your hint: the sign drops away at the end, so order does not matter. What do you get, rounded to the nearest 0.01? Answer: 0.23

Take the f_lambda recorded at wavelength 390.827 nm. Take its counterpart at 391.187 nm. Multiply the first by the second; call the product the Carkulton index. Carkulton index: 2947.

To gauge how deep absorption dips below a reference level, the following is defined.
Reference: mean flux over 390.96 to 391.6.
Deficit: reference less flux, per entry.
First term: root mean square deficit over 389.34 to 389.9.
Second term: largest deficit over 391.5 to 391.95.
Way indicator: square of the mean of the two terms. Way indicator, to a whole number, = 60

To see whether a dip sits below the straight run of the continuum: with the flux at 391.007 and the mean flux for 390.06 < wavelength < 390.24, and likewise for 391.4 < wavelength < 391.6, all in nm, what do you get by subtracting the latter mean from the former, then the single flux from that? -61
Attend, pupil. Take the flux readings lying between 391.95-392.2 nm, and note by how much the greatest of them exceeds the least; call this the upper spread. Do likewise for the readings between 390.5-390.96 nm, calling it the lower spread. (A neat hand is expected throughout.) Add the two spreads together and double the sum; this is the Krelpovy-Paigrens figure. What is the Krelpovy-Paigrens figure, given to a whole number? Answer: 63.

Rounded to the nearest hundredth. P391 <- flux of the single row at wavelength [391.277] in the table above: 52.70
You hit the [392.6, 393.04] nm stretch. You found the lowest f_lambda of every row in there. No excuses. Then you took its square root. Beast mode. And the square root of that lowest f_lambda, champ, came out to 3.8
